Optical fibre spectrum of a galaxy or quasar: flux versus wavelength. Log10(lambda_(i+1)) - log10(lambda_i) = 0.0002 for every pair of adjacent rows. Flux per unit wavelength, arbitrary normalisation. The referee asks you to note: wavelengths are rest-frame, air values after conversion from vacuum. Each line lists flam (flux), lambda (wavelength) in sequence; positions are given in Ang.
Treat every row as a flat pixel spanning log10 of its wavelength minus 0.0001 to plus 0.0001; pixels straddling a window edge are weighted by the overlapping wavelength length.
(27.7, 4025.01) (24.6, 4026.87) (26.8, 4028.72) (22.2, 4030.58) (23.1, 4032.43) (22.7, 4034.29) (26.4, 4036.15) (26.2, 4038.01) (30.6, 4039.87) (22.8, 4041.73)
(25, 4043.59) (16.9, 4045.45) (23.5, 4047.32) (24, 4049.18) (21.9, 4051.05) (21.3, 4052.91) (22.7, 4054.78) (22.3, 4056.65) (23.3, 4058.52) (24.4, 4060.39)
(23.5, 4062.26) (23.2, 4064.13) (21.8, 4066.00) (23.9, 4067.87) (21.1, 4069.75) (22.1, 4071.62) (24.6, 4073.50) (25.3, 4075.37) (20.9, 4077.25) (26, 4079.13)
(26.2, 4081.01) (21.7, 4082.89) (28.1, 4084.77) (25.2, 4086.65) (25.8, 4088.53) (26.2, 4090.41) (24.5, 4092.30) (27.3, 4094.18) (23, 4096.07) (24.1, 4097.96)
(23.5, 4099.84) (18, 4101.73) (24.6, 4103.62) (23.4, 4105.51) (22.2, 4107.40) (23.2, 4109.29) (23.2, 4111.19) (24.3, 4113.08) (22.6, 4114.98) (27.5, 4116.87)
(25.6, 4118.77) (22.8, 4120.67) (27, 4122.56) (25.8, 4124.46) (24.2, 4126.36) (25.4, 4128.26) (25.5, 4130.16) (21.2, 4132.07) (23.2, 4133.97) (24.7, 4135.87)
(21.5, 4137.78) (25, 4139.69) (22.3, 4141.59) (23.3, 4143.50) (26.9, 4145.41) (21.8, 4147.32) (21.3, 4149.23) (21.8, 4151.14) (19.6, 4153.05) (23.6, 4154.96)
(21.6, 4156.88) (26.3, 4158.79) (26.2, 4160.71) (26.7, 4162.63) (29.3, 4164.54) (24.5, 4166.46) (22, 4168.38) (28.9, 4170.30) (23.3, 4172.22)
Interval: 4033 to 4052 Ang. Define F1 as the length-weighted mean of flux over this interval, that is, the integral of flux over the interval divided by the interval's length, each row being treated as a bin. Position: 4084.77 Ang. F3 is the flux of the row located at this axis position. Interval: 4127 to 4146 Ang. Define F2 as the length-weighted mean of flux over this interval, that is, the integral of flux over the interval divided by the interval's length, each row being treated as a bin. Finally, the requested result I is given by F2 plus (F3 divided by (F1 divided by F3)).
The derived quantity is 57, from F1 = 24.0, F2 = 23.8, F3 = 28.1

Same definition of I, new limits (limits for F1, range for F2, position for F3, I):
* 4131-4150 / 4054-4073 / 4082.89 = 43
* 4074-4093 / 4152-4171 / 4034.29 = 45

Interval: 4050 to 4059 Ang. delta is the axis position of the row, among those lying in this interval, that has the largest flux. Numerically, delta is 4058.52 Ang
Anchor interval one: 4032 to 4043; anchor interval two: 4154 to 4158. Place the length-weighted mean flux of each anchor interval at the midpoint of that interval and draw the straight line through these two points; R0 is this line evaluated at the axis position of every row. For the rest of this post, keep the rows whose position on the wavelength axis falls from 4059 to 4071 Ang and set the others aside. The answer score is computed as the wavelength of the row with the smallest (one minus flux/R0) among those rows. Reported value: 4060.39 Ang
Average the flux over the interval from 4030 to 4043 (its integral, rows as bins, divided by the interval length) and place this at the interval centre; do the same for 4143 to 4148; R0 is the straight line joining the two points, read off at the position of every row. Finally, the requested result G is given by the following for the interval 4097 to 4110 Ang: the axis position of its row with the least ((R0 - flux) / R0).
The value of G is 4103.62 Ang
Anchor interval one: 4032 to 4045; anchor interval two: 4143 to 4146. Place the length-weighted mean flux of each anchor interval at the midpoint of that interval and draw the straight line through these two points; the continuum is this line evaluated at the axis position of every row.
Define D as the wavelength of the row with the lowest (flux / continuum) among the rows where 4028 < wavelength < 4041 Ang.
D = 4030.58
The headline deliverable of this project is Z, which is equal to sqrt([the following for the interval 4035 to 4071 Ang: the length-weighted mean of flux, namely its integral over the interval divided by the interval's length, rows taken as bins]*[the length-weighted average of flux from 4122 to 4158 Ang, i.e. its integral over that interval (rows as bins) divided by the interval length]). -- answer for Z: 23.4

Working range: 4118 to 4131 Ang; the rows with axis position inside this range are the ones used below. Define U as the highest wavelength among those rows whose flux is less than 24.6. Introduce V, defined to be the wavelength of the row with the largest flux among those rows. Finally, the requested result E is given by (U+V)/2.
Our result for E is 4124.5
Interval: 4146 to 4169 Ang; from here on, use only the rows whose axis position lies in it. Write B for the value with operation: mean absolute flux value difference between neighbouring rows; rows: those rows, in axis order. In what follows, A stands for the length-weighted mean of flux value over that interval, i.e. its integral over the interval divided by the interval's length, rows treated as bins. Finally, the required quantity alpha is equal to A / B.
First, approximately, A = 23.8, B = 2.2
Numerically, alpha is 11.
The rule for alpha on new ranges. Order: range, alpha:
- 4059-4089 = 10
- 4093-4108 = 8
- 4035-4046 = 5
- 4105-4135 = 12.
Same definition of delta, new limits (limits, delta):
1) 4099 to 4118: 4116.87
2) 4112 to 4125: 4116.87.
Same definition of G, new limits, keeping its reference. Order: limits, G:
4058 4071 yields 4060.39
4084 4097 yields 4084.77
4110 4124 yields 4116.87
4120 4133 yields 4122.56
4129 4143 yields 4130.16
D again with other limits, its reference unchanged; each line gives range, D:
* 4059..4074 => 4069.75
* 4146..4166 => 4153.05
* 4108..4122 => 4114.98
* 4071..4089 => 4077.25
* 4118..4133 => 4132.07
